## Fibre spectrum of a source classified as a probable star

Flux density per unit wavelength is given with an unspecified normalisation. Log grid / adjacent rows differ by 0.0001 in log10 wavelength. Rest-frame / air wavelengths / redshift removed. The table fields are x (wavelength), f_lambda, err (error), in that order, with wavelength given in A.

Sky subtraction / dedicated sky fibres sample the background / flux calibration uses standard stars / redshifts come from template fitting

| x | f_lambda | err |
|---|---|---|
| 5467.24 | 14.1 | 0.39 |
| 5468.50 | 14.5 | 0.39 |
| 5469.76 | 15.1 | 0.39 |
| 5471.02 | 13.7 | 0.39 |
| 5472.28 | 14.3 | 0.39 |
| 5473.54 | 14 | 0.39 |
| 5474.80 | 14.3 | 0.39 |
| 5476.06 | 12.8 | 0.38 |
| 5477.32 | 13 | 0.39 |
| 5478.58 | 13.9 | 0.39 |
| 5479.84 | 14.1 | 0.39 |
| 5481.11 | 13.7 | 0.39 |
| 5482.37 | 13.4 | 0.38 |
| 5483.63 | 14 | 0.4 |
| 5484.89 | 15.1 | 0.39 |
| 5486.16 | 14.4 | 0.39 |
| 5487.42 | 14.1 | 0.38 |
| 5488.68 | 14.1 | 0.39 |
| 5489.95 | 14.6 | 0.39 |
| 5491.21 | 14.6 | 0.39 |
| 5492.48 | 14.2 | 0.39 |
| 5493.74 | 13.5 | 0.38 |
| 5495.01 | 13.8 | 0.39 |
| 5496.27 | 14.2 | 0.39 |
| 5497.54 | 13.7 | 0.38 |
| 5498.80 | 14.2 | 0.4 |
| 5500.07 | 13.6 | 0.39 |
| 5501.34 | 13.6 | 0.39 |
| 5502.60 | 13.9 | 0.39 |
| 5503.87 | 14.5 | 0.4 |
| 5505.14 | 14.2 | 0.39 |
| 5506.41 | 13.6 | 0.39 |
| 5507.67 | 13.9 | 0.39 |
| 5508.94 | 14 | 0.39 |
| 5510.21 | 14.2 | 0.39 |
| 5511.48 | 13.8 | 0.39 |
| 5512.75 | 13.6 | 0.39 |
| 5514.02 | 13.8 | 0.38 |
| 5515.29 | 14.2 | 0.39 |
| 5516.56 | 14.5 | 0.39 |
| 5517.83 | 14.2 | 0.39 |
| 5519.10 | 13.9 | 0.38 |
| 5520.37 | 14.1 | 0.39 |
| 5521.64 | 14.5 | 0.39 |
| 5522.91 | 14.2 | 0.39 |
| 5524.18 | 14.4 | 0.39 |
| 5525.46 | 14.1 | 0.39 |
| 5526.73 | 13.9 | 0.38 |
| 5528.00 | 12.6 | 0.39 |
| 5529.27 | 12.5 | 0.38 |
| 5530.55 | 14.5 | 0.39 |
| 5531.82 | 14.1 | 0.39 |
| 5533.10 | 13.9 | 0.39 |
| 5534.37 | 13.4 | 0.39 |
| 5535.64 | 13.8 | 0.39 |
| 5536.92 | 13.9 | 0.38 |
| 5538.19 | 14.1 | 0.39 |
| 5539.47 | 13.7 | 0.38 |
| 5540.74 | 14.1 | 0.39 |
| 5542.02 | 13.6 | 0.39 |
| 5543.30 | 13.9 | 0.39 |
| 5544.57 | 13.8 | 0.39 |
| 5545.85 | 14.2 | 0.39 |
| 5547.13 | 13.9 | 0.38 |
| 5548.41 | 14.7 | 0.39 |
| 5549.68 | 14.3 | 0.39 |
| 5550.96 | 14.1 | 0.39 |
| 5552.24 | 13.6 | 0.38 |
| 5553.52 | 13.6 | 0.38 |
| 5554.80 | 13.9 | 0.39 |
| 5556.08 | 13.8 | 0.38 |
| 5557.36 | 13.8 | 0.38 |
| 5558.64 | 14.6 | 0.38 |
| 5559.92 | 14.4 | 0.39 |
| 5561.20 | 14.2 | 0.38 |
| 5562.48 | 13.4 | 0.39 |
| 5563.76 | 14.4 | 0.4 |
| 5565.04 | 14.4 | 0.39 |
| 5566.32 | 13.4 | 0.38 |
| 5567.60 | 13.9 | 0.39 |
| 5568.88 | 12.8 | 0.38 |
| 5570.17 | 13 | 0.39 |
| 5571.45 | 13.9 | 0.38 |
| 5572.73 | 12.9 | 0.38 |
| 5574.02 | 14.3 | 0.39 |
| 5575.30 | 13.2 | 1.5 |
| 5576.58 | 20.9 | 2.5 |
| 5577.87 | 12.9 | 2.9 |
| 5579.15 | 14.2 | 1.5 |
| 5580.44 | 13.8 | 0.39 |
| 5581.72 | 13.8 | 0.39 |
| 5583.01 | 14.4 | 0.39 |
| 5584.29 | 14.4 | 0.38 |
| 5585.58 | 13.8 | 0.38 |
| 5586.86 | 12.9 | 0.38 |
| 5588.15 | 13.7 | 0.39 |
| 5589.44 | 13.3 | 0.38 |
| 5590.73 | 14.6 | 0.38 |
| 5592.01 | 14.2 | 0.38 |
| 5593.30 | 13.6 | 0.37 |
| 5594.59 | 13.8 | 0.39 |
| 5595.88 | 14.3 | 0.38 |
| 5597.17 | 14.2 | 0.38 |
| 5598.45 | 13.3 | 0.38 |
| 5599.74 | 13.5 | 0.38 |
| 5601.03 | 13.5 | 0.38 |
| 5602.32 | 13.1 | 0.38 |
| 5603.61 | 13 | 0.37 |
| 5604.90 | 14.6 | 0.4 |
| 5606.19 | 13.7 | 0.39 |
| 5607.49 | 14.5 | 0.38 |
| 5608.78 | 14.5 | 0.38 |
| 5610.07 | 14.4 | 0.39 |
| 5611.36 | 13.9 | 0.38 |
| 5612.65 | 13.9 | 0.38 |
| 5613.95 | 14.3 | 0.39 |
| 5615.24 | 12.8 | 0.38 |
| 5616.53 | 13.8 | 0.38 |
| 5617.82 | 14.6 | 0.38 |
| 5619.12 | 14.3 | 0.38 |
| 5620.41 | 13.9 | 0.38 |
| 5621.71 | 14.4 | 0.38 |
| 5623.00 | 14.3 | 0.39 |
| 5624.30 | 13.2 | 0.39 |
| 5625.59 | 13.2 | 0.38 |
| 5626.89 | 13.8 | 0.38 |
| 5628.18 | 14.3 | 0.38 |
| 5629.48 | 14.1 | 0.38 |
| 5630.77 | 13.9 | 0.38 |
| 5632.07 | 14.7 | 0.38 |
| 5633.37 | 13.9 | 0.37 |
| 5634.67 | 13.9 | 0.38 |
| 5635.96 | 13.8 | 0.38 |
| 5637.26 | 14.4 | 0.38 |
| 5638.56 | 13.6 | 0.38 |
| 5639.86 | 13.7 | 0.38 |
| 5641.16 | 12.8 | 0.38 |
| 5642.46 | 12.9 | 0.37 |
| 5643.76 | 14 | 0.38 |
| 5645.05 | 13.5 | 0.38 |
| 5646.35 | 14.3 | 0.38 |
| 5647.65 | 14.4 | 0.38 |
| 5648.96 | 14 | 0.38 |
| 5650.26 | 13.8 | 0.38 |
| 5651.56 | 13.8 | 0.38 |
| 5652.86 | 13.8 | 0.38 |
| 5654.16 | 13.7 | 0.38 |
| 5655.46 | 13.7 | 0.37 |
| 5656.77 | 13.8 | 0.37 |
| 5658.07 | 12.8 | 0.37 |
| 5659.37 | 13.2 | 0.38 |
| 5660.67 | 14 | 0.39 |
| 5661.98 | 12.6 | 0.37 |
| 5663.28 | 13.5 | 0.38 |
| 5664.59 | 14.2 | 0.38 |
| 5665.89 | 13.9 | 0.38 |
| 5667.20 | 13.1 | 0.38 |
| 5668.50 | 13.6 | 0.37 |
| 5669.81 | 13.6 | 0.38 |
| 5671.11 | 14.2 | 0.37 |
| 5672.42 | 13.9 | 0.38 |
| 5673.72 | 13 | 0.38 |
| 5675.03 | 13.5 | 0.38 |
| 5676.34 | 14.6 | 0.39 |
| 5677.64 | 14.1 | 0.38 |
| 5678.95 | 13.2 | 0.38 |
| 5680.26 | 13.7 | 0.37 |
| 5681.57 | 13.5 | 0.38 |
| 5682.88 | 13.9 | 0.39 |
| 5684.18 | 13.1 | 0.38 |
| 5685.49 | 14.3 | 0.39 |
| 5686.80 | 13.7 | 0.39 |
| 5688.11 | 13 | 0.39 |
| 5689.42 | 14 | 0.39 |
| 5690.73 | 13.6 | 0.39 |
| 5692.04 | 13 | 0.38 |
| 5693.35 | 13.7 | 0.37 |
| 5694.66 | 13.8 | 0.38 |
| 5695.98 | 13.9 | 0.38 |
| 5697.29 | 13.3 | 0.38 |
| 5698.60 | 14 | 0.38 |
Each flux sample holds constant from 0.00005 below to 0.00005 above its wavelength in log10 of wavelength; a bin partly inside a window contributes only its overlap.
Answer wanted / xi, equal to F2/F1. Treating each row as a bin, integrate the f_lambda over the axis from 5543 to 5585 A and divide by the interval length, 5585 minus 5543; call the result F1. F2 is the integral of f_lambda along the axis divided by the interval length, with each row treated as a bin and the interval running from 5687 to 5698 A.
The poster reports 0.96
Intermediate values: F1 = 14.1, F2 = 13.5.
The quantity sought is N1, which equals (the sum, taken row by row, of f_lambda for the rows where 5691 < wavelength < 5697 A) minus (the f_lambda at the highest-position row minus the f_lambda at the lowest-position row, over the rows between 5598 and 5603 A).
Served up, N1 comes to 54.6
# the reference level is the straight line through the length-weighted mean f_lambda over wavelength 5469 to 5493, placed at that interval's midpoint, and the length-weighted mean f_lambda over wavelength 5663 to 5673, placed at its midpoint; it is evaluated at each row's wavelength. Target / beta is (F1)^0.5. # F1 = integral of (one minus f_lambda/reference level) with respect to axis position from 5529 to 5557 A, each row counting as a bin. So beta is 0.37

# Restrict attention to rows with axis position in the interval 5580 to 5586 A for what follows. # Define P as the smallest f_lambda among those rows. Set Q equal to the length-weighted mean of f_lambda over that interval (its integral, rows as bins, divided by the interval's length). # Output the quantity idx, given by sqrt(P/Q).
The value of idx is 0.991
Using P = 13.8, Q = 14.1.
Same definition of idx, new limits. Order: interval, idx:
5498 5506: 0.986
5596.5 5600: 0.985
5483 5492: 0.986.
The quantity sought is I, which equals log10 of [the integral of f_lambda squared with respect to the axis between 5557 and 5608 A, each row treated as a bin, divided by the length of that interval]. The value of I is 2.29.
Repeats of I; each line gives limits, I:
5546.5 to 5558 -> 2.29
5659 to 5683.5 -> 2.27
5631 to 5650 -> 2.28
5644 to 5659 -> 2.28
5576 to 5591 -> 2.32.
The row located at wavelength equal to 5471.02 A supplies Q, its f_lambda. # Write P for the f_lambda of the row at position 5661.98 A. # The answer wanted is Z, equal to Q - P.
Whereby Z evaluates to 1.1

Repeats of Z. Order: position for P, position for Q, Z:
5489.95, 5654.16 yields -0.9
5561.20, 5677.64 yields -0.1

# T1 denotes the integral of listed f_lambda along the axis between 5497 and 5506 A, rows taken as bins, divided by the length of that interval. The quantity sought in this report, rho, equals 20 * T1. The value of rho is 279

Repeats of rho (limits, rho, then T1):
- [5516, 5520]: 284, 14.2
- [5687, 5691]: 271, 13.5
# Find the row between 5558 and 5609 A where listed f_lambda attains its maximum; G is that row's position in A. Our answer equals 5576.58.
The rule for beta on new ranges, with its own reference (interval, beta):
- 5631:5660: 0.28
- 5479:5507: 0.08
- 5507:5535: 0.41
